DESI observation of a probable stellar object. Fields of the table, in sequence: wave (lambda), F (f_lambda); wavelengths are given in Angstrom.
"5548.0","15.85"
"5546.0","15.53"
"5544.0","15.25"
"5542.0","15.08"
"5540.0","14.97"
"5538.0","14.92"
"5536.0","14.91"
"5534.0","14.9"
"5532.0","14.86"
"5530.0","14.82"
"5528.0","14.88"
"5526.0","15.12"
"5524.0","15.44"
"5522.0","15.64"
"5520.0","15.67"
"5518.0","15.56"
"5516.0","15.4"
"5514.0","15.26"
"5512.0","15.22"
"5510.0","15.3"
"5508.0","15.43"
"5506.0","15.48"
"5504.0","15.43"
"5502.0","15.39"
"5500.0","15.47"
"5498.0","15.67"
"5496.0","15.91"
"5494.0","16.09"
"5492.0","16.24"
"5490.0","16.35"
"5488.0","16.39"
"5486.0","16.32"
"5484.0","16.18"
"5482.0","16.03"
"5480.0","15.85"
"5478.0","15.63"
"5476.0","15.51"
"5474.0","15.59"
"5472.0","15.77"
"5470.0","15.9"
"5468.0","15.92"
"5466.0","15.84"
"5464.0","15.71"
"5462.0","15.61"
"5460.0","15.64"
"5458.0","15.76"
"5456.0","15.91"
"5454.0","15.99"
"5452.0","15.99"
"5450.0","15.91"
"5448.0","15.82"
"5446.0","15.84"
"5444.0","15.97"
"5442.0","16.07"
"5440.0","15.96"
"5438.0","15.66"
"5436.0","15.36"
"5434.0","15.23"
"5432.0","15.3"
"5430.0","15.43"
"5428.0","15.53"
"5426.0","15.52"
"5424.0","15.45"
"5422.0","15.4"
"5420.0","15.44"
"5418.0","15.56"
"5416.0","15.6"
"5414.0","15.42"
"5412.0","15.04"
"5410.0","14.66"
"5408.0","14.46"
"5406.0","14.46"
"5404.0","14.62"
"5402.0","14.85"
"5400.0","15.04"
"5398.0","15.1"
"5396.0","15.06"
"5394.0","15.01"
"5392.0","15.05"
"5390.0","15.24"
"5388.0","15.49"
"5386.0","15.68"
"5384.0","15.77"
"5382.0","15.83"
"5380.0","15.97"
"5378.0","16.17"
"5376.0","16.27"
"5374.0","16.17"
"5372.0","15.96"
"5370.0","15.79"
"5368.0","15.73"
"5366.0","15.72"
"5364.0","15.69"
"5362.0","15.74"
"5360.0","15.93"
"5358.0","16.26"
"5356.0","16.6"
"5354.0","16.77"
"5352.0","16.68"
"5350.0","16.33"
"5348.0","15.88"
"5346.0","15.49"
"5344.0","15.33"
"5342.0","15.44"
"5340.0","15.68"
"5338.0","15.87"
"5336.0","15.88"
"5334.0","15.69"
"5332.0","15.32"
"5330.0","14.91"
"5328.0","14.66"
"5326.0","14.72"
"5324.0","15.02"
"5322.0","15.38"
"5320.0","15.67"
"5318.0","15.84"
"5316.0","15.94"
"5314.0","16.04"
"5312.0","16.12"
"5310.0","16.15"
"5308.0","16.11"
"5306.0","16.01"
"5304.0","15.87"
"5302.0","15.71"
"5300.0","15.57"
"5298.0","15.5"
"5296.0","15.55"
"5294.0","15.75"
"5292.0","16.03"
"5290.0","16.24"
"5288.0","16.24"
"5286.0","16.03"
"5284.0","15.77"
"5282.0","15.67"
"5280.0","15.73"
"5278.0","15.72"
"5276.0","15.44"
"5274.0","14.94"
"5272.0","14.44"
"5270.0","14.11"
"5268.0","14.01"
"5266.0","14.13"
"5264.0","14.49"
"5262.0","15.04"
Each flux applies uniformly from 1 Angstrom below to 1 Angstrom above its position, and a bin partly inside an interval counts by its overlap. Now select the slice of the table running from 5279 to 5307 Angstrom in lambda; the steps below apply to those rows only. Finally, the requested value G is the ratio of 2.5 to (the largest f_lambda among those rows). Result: 0.154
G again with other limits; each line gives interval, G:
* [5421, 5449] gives 0.156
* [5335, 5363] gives 0.149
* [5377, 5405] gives 0.155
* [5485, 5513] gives 0.153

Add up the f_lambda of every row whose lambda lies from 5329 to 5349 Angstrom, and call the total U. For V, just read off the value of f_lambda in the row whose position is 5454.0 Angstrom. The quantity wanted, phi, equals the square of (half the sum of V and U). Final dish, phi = 7351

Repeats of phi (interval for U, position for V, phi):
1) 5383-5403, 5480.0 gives 7068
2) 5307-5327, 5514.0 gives 7418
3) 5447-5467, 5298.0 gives 7541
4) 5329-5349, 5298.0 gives 7309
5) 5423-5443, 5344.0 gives 7297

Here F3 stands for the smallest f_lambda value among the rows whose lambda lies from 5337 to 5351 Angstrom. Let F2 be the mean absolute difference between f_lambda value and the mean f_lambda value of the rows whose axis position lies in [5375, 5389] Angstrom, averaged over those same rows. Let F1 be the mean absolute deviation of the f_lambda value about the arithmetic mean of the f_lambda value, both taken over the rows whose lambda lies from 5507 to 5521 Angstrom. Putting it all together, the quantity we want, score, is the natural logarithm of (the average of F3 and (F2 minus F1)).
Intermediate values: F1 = 0.13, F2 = 0.22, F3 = 15.33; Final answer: 2.043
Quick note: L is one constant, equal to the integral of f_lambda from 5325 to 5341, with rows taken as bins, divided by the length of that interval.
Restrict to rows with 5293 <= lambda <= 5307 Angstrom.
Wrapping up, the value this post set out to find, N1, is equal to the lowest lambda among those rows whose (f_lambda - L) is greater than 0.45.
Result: 5304.0 Angstrom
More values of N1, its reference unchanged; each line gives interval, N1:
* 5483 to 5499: 5484.0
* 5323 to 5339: 5336.0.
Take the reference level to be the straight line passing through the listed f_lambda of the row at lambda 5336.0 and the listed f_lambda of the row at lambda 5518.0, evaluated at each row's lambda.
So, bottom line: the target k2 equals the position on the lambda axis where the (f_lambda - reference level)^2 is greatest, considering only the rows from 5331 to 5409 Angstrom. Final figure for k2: 5406.0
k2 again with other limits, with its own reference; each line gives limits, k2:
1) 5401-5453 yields 5406.0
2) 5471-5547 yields 5488.0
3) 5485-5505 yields 5488.0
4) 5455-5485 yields 5484.0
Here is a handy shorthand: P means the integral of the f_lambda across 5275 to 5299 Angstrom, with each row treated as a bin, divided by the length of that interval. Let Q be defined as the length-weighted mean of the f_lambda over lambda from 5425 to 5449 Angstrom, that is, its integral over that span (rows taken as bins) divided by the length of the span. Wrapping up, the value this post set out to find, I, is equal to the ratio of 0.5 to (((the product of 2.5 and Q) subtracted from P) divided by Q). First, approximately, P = 15.8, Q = 15.6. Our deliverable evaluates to -0.336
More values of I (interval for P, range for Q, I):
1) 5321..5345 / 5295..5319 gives -0.326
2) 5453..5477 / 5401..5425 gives -0.344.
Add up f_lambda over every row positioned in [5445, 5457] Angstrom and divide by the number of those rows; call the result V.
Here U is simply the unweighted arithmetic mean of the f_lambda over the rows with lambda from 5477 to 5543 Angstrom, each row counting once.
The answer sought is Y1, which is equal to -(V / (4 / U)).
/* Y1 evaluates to -62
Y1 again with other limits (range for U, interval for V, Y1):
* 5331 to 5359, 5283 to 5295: -64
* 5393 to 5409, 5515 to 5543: -56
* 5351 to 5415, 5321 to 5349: -60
